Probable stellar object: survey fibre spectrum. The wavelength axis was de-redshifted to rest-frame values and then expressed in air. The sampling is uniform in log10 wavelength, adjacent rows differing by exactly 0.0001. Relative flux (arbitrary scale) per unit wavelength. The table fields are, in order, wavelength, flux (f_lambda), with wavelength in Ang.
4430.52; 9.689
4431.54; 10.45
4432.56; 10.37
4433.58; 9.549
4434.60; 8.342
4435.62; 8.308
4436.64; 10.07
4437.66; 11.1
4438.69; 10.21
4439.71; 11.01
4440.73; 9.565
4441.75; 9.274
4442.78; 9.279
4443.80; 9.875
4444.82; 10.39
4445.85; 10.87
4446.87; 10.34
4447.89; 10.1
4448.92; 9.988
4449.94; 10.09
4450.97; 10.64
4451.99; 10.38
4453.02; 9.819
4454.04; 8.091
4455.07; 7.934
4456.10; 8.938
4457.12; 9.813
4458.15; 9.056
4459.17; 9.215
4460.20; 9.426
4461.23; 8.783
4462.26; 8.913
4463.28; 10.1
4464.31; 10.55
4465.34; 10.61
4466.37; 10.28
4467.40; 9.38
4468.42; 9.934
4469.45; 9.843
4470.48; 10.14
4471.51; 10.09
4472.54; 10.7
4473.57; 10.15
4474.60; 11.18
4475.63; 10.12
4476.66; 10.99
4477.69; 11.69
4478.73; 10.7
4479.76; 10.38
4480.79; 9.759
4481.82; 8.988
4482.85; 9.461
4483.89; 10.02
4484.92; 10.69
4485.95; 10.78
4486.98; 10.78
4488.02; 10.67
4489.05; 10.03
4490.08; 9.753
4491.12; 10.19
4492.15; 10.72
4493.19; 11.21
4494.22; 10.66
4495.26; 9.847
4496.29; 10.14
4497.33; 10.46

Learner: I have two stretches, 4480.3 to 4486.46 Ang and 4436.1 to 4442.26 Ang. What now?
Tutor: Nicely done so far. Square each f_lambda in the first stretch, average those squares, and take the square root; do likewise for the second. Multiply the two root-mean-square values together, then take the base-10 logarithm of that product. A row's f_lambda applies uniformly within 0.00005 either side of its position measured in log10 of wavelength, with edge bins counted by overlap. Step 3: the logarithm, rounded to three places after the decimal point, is 2.008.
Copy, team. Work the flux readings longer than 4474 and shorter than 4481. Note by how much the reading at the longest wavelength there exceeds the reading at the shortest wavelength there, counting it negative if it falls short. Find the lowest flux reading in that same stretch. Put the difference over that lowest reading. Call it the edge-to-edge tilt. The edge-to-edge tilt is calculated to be -0.15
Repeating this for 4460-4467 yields 0.10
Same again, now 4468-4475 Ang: 0.13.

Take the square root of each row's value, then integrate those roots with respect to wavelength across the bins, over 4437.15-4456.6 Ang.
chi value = 61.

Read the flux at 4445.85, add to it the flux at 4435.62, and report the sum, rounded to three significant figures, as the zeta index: 19.2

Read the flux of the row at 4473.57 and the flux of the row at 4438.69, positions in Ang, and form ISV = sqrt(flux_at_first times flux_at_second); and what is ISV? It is 10.2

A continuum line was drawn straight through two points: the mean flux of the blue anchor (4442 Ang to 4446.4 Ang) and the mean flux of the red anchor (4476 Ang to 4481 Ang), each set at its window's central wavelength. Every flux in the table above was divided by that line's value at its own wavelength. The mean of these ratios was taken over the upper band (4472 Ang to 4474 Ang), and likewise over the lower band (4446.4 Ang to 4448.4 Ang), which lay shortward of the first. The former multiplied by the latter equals 0.99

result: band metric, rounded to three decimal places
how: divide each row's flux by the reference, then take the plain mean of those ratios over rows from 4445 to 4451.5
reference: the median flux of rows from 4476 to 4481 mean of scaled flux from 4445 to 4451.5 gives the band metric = 0.966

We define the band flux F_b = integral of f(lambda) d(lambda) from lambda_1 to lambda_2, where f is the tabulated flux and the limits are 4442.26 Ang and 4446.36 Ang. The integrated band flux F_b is 41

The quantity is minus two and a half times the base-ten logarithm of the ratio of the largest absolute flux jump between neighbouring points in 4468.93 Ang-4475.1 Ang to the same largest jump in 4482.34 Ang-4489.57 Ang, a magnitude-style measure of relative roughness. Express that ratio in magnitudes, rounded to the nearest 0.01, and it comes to -0.47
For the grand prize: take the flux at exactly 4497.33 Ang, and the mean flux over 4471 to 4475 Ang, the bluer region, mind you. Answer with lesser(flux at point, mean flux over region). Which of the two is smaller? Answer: 10.5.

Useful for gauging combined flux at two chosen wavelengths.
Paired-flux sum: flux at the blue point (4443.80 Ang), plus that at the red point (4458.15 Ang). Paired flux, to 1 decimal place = 18.9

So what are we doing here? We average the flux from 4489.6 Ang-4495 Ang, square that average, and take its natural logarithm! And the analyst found 4.70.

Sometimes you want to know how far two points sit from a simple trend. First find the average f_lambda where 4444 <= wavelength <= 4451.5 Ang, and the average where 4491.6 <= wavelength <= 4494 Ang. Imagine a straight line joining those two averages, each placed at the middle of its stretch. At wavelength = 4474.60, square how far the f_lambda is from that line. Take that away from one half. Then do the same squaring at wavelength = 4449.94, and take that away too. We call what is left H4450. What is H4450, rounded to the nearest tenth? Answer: 0.2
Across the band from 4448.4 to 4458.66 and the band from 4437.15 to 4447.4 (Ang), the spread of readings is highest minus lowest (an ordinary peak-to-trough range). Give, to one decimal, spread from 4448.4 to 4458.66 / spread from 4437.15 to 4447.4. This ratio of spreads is 1.5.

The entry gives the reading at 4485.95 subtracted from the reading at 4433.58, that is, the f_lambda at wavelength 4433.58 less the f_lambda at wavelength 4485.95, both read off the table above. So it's -1.23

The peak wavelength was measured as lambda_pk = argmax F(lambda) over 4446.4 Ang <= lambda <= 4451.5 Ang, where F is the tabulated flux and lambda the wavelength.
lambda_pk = 4450.97 Ang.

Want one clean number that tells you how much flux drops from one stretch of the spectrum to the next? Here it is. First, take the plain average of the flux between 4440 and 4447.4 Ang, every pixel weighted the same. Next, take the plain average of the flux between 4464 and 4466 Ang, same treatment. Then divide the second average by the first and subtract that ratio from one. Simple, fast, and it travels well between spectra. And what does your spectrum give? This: -0.06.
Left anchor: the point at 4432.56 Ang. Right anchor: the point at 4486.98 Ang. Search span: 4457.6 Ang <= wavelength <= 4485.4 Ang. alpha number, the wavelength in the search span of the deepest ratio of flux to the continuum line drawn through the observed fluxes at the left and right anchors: 4461.23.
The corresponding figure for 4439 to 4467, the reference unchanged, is 4455.07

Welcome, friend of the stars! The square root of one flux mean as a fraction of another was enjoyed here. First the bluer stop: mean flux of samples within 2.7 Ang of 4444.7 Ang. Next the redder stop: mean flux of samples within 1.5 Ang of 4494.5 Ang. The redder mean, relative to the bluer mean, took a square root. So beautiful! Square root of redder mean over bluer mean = 1.02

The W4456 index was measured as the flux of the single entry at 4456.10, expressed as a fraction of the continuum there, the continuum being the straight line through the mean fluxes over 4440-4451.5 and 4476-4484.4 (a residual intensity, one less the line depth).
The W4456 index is 0.88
